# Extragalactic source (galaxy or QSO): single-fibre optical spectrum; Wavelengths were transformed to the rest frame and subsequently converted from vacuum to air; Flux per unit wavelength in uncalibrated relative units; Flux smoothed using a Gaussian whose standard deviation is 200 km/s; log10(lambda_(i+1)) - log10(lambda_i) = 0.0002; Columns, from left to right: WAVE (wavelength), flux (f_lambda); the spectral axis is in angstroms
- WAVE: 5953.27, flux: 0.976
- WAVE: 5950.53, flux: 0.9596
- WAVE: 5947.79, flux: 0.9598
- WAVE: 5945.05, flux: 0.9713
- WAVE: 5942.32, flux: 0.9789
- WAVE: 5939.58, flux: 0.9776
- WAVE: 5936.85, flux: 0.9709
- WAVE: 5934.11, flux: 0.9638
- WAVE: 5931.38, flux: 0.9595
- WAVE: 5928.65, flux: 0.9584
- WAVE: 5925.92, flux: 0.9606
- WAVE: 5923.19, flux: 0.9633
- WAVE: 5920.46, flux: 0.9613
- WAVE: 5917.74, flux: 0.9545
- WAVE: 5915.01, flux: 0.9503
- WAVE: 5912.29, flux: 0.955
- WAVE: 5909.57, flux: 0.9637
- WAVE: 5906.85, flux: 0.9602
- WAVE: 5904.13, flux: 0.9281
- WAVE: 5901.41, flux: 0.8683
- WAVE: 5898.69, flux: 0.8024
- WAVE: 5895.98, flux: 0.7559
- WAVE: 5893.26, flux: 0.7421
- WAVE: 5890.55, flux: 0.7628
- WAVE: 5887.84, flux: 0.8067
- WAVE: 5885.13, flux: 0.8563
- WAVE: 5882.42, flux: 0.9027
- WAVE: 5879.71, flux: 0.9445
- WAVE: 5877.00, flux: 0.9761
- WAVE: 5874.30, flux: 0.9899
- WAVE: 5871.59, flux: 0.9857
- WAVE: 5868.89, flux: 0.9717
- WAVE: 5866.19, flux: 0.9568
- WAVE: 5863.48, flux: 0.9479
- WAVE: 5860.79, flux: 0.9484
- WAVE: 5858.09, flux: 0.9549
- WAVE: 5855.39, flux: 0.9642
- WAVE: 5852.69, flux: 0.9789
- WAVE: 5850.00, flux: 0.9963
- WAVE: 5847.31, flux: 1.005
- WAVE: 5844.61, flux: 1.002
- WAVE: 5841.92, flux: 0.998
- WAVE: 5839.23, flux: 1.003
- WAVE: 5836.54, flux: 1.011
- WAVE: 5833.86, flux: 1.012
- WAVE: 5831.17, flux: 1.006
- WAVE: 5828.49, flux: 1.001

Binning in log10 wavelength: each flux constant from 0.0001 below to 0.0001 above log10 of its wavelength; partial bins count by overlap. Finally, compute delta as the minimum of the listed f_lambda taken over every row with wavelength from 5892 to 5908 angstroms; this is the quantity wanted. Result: 0.7421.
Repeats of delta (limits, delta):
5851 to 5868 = 0.9479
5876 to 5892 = 0.7628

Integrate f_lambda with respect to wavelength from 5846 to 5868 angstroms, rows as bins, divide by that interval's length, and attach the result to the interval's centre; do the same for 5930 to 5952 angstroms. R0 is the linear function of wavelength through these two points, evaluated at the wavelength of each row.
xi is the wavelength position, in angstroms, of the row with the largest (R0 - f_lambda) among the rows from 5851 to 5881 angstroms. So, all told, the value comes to 5879.71 angstroms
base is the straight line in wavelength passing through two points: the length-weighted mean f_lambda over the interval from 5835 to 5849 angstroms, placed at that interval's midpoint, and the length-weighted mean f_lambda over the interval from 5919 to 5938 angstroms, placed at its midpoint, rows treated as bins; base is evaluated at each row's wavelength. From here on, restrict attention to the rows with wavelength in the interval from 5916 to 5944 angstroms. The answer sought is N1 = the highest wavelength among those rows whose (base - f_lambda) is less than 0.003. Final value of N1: 5942.32 angstroms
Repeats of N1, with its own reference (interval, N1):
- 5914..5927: 5925.92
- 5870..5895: 5874.30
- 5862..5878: 5874.30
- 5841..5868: 5847.31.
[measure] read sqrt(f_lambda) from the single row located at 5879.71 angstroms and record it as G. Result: 0.972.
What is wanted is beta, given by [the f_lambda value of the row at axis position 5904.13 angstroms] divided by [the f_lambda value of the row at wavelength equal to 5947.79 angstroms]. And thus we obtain 0.97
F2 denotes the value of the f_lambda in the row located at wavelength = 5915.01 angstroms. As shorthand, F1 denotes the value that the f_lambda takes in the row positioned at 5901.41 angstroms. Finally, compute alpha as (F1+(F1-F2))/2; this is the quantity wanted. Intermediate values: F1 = 0.8683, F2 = 0.9503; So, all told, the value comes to 0.39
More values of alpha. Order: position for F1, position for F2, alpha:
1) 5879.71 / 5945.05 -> 0.46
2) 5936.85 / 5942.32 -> 0.48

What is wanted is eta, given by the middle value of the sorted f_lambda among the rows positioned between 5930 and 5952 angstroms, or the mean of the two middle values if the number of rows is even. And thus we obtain 0.97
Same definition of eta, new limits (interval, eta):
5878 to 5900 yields 0.80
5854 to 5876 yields 0.96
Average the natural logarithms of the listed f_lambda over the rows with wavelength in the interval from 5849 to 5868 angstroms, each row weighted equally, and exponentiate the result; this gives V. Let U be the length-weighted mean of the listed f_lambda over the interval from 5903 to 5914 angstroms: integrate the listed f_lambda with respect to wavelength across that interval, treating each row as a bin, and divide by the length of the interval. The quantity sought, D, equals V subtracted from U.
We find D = -0.01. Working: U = 0.95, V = 0.96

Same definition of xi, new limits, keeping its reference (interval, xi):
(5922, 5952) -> 5928.65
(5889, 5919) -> 5893.26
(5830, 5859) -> 5858.09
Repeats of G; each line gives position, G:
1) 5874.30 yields 0.995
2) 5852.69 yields 0.989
